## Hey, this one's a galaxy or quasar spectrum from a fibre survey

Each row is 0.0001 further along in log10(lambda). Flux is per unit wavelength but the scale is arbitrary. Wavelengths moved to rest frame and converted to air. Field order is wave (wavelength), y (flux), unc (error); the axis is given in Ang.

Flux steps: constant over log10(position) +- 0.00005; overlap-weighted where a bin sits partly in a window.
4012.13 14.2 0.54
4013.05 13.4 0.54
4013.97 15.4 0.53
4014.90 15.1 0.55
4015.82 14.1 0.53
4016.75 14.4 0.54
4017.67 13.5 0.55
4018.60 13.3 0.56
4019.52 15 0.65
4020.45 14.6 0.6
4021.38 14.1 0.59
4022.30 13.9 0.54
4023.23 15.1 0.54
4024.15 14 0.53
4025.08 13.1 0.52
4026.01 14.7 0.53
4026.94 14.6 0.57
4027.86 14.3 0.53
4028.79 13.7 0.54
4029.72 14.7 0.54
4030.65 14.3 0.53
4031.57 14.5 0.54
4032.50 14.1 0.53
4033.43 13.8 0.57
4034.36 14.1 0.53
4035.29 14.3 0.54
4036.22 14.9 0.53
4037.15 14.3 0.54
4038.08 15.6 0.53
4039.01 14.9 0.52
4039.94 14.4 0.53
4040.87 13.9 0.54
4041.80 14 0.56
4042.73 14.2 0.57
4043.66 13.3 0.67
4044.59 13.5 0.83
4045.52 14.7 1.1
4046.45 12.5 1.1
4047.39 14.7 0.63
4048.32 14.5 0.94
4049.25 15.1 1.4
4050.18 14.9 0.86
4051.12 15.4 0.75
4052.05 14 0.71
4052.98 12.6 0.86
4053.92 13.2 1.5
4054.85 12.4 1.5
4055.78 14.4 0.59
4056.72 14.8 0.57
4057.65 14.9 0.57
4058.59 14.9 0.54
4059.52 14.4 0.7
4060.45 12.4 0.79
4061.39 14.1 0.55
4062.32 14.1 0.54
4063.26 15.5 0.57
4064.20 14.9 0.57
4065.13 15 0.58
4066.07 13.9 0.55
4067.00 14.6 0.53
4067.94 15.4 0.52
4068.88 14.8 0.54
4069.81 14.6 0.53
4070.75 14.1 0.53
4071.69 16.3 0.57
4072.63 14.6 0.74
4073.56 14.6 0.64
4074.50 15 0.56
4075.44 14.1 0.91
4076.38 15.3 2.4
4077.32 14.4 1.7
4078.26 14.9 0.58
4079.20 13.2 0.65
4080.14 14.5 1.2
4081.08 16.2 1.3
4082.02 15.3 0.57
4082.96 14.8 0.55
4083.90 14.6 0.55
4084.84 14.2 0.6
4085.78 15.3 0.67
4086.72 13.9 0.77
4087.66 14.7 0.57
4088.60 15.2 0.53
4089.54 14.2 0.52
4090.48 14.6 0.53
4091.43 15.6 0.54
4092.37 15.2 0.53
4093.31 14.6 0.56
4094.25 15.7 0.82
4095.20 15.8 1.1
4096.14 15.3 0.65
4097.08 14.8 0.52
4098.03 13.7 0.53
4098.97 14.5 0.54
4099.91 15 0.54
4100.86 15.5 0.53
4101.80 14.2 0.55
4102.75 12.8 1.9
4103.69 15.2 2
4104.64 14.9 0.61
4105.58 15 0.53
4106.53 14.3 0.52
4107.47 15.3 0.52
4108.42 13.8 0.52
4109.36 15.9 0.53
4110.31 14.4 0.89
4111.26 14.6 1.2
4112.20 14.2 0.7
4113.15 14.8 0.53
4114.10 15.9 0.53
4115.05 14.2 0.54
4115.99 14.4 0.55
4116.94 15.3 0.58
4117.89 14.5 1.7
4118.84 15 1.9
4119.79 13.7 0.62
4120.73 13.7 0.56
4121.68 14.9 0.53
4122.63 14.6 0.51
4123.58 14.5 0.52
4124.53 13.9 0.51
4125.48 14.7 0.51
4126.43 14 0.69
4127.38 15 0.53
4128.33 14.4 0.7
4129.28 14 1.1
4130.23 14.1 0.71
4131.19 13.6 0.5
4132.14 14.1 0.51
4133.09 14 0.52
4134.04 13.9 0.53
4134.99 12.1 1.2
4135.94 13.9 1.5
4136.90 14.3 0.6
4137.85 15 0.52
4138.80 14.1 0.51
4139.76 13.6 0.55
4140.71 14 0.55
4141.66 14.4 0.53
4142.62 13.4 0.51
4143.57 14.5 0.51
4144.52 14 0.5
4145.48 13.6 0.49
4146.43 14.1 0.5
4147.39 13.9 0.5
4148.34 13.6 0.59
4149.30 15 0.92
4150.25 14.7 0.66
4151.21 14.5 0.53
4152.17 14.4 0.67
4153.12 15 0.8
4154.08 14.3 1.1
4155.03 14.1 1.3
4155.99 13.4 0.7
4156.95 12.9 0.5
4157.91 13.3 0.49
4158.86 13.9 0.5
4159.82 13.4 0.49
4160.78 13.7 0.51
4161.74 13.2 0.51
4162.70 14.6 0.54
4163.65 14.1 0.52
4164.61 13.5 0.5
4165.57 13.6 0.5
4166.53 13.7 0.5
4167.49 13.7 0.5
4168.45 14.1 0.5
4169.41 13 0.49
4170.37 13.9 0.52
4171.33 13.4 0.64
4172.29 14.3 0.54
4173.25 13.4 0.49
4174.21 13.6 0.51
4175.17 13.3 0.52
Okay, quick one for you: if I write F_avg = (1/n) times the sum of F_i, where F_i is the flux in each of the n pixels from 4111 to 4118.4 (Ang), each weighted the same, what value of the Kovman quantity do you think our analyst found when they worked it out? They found 14.7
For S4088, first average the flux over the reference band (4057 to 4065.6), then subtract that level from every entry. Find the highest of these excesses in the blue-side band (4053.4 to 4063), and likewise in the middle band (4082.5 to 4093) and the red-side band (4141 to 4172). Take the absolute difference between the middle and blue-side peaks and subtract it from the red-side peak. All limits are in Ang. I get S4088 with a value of -0.2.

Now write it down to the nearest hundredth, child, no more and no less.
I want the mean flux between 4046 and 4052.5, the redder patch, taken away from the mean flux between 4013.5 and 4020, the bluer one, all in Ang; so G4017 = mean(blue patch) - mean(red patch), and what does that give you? -0.04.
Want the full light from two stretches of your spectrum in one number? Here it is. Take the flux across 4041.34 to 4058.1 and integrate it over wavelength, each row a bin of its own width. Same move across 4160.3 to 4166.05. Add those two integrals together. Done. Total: 315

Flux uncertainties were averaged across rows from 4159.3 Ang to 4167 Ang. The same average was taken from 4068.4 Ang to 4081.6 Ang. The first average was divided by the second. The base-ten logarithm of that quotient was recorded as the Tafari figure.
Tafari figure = -0.26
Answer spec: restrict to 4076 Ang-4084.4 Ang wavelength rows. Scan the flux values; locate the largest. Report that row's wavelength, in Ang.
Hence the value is 4081.08 Ang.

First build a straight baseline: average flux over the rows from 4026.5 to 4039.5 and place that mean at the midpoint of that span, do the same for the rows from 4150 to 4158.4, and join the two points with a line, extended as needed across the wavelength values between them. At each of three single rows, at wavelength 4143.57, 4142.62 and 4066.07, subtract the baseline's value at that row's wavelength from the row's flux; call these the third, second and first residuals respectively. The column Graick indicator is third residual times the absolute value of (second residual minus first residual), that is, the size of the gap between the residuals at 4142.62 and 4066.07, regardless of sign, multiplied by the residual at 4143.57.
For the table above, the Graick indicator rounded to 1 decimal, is 0.1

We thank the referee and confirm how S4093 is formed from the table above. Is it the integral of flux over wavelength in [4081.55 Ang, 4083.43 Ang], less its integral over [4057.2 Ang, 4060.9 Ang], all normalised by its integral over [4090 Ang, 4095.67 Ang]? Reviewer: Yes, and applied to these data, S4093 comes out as -0.3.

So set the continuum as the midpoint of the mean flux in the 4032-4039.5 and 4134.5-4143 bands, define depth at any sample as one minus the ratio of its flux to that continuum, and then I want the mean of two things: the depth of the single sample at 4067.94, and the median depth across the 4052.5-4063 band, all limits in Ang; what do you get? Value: -0.040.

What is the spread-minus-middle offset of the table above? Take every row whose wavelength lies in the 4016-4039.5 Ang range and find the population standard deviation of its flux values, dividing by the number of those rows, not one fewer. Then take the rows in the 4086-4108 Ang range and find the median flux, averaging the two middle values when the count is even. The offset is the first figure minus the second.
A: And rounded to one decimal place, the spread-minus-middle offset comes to -14.3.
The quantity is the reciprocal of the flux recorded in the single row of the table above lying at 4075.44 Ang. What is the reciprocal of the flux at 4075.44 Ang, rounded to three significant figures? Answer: 0.0709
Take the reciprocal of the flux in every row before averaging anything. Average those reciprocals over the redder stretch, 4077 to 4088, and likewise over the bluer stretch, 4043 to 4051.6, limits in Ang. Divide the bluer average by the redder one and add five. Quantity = 6.03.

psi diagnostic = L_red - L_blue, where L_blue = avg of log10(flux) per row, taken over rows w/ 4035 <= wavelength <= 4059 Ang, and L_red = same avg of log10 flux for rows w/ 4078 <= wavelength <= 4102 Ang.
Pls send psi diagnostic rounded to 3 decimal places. 0.018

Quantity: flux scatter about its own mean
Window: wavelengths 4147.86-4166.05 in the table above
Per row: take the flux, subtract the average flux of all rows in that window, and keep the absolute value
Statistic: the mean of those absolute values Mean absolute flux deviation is 0.53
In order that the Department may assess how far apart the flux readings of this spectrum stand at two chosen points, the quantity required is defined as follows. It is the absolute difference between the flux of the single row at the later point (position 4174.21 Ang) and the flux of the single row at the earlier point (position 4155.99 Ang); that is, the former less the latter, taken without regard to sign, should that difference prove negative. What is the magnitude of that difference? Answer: 0.2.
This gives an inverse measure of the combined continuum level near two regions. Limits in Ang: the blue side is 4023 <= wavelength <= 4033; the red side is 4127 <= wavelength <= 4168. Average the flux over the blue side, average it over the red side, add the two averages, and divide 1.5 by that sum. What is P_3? 0.0531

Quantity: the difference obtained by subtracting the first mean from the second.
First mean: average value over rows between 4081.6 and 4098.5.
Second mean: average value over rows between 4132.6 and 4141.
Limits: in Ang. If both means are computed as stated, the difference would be -1.0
